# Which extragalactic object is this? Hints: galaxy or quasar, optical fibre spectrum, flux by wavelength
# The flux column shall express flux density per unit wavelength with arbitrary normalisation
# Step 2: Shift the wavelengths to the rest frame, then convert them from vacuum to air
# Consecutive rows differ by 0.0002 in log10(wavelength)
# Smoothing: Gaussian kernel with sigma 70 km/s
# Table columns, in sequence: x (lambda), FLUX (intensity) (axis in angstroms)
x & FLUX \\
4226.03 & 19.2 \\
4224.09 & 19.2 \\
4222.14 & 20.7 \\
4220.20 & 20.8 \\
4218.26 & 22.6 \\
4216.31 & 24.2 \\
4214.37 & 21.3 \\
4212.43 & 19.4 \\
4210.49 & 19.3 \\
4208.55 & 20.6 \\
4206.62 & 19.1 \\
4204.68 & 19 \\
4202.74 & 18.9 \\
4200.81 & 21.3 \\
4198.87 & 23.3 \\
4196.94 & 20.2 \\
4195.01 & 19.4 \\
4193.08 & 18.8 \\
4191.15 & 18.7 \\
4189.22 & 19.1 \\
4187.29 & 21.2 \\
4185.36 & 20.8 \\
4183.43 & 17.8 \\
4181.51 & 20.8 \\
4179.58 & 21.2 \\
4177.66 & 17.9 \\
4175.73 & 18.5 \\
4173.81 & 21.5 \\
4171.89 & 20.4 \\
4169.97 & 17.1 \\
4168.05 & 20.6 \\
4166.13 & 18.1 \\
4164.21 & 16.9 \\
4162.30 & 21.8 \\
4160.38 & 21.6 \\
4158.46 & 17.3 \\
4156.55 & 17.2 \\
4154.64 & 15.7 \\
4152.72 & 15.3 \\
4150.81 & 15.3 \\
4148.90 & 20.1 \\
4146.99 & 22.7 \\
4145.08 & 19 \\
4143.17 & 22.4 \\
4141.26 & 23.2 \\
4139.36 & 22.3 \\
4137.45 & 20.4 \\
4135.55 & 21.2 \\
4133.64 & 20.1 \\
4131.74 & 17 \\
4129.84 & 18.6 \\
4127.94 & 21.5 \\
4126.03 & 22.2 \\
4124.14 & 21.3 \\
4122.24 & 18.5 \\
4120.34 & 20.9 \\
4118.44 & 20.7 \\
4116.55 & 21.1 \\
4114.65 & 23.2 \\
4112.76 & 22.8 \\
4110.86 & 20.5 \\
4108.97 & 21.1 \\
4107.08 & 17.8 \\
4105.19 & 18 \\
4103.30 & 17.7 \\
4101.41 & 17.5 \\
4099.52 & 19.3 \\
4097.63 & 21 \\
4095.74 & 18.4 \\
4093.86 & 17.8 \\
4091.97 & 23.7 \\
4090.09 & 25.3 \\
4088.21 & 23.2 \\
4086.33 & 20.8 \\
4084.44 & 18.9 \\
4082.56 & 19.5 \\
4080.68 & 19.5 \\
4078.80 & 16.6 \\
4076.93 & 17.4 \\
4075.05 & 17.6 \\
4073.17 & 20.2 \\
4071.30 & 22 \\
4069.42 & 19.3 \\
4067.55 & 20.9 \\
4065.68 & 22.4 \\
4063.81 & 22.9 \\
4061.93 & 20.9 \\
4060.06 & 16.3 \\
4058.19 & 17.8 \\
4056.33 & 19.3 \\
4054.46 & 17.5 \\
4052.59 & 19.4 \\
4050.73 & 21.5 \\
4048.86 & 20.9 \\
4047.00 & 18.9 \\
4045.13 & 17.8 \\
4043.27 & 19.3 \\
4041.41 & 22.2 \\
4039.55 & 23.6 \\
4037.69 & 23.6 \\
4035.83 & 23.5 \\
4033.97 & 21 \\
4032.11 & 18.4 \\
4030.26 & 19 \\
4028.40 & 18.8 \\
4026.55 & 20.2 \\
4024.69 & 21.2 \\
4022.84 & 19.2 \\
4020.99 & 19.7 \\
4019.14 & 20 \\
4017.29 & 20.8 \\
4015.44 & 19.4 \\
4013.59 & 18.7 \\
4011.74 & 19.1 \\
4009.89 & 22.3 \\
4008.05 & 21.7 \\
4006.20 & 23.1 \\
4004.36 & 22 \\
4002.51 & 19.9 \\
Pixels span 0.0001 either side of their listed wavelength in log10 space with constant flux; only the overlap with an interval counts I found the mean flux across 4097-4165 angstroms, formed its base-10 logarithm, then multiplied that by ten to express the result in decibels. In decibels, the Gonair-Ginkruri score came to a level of 12.97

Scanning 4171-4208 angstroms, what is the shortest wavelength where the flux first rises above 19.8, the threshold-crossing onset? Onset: 4171.89 angstroms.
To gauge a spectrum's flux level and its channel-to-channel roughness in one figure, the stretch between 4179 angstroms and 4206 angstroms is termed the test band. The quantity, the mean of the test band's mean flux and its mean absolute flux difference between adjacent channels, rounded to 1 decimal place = 10.7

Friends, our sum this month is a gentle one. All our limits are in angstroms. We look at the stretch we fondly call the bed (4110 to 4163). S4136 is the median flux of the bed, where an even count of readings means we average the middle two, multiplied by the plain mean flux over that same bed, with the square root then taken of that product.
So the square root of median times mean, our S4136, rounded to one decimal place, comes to 20.5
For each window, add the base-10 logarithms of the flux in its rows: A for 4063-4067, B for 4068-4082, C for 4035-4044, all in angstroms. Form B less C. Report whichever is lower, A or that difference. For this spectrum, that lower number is 2.2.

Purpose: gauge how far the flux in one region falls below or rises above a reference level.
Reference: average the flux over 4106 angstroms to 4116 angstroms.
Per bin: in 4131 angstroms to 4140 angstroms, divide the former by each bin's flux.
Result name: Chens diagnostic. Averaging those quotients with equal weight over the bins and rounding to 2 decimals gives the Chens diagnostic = 1.05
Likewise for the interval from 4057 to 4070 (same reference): 1.06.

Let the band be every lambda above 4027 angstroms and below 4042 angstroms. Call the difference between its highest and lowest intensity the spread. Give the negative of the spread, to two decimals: -5.20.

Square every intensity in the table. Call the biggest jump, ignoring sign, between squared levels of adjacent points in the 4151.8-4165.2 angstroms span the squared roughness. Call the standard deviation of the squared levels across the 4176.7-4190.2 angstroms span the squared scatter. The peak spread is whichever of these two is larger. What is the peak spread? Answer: 190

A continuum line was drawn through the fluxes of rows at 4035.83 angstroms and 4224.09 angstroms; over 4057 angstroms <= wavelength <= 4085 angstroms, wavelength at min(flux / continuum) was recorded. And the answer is 4060.06 angstroms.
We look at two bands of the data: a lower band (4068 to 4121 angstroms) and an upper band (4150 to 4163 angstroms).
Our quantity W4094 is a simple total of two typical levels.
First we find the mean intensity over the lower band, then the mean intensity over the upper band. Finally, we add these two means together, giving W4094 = 37.8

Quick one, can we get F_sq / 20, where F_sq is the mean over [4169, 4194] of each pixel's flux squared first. 19.2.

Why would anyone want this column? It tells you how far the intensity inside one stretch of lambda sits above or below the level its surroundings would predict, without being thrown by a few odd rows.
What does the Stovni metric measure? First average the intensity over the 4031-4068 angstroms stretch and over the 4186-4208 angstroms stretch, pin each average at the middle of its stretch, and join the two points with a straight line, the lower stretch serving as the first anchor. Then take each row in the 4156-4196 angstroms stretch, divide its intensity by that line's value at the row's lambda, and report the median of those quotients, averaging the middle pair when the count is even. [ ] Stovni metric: 0.96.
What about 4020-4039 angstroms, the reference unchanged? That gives 0.97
